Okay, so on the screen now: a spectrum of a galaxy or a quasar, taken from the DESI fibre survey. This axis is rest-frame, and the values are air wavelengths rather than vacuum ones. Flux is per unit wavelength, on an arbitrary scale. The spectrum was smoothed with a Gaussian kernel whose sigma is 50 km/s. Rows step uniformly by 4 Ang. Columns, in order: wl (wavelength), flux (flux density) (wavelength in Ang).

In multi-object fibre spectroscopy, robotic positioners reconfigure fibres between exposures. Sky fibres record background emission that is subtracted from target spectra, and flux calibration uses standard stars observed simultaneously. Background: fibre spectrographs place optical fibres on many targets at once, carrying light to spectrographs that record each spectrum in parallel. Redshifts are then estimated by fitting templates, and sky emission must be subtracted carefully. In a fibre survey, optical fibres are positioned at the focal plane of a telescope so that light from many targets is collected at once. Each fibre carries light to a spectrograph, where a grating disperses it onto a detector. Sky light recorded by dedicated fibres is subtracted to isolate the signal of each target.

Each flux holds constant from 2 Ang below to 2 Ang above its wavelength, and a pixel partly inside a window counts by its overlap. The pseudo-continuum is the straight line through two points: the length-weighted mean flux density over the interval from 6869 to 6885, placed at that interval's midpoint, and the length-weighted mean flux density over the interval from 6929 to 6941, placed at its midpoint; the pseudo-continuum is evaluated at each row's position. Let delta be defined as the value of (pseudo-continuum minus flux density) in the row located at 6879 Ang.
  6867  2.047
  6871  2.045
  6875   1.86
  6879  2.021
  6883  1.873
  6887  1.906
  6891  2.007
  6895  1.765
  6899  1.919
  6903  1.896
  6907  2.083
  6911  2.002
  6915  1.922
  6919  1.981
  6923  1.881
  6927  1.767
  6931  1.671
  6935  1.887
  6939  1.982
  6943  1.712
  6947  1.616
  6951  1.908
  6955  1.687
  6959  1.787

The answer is -0.07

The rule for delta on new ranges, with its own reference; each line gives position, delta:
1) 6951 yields -0.09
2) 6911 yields -0.11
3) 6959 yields 0.02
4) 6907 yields -0.19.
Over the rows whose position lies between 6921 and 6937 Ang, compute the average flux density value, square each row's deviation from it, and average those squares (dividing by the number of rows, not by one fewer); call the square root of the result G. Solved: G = 0.09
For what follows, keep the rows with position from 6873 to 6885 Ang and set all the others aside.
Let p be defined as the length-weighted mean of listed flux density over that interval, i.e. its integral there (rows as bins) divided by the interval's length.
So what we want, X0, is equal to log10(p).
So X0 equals 0.283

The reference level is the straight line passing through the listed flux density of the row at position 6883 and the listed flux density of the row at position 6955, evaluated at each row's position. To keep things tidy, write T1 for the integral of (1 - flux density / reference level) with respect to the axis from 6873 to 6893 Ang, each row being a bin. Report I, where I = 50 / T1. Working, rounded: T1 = -0.6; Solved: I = -77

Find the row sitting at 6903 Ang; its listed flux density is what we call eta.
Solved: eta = 1.896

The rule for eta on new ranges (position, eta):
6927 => 1.767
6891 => 2.007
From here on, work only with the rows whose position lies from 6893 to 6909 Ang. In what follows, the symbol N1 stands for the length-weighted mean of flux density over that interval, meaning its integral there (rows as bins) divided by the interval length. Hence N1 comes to 1.92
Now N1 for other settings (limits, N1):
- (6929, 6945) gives 1.81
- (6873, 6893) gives 1.93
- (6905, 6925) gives 1.97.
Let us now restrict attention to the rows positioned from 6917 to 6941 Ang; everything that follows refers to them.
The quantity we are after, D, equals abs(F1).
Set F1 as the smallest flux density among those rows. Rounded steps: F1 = 1.671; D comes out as 1.67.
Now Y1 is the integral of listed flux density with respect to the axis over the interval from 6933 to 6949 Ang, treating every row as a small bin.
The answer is 28.8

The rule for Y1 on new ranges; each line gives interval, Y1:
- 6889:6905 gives 30.3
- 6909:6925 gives 31.1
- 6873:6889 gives 30.6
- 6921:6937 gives 28.8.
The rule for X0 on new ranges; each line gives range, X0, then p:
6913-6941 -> 0.272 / 1.87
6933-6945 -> 0.270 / 1.86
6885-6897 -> 0.277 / 1.89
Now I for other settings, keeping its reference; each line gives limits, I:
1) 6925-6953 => -48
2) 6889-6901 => -140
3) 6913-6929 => -49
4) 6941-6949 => 219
